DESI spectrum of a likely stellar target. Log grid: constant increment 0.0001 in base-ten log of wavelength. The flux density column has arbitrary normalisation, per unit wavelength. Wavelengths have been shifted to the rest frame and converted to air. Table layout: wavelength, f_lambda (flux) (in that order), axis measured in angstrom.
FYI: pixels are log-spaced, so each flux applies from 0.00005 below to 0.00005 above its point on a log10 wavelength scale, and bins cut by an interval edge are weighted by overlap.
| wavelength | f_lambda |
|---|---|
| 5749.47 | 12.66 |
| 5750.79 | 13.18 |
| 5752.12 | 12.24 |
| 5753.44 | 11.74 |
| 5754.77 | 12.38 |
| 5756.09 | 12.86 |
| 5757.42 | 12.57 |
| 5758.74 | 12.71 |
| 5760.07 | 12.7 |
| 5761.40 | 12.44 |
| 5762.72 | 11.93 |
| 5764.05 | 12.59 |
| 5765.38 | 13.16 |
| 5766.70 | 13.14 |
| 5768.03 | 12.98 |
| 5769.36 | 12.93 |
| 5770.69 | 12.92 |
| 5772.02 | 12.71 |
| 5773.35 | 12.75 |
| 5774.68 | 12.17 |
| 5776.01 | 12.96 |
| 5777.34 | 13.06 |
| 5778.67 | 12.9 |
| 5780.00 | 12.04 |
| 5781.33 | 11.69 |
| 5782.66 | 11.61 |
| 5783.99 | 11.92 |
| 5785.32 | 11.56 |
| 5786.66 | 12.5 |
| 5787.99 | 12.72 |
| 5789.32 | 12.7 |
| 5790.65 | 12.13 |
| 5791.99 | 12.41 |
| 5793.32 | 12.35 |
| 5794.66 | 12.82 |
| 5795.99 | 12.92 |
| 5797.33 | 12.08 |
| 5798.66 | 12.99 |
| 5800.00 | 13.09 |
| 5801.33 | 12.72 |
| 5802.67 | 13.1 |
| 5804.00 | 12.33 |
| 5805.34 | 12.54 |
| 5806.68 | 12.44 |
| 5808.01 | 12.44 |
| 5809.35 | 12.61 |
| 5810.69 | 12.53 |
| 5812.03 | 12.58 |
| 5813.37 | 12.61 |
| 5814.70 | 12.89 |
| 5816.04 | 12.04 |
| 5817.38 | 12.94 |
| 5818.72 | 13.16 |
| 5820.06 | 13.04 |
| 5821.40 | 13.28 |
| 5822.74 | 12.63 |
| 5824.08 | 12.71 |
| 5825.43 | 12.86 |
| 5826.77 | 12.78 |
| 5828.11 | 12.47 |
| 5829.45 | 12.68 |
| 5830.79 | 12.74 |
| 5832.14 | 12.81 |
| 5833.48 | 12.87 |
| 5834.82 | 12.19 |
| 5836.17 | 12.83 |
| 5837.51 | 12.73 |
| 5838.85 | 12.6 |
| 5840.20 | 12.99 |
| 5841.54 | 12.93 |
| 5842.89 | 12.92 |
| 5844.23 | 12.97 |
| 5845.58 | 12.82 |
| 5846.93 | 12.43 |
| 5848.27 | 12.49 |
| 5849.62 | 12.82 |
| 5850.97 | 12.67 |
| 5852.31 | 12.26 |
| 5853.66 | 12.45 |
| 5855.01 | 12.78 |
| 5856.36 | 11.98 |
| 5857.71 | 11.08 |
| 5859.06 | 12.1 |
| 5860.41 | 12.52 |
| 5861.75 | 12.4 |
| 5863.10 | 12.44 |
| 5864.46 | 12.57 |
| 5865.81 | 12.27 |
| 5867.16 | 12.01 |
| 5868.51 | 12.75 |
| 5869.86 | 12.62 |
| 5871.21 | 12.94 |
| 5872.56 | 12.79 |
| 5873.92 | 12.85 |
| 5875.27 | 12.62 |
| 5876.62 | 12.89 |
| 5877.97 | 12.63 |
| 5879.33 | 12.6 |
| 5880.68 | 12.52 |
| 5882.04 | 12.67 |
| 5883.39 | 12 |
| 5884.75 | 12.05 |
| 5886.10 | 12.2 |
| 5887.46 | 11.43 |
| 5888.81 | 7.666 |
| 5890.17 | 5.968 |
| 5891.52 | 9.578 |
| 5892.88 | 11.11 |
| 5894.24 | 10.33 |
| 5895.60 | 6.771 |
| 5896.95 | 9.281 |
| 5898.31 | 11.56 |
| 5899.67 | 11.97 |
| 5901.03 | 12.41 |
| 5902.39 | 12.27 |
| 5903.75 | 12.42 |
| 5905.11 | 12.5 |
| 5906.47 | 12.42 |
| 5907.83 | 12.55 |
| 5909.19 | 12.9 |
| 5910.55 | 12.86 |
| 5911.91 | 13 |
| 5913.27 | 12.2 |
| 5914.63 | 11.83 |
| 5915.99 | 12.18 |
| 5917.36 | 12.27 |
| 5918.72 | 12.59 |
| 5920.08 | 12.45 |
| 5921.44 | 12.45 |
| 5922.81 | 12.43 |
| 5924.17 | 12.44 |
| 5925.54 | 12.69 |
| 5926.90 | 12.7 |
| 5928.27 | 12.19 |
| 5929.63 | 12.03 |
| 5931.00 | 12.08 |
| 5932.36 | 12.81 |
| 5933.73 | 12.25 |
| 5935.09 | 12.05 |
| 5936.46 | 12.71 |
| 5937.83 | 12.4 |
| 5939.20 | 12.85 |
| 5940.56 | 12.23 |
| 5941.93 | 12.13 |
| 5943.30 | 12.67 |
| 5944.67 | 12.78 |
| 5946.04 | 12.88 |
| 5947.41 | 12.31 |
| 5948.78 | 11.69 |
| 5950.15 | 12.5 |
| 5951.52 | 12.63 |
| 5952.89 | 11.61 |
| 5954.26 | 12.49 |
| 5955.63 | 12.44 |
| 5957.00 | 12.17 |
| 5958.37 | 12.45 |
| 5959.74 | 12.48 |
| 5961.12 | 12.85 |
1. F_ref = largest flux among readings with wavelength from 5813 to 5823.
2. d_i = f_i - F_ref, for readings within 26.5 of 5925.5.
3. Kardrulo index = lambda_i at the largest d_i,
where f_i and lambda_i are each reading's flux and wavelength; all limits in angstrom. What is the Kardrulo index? 5911.91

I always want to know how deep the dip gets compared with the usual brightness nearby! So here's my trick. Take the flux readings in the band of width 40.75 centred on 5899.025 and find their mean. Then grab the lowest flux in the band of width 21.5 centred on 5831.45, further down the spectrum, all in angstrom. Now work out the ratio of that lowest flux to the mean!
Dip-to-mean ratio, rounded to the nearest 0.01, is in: 1.06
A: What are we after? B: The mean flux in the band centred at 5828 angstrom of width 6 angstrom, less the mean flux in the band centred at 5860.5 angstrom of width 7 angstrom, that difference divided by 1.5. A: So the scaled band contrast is 0.399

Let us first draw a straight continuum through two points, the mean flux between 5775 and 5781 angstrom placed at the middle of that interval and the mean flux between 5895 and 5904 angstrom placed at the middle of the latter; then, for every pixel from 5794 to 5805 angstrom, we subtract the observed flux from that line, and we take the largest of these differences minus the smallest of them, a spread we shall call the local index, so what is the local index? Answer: 1.1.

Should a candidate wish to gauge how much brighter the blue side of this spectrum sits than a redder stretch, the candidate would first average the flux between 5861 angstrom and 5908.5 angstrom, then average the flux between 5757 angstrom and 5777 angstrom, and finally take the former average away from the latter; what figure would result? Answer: 1.1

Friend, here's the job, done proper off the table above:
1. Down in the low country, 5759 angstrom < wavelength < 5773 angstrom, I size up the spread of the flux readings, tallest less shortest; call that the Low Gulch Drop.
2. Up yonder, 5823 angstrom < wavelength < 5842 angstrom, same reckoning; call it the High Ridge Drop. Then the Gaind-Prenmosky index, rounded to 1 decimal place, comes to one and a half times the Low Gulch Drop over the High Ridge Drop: 2.3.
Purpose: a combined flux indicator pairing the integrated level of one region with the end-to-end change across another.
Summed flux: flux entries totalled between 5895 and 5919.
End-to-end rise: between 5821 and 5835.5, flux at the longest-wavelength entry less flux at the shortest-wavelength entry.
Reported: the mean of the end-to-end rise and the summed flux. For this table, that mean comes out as 106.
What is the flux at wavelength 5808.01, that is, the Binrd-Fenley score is 12.44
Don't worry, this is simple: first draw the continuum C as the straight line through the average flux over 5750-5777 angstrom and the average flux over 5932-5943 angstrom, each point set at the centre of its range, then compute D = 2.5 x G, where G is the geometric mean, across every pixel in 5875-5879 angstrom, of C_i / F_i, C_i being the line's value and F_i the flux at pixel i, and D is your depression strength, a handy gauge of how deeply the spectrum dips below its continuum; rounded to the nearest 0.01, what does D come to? 2.46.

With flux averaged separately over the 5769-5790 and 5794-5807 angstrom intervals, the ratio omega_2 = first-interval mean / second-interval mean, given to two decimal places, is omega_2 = 0.98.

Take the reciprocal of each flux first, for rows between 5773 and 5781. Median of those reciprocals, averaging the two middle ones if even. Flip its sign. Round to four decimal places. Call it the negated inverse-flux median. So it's -0.0780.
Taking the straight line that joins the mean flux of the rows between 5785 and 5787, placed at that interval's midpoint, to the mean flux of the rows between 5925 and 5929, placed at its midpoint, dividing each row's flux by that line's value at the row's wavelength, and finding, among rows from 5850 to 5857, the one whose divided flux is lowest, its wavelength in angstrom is 5856.36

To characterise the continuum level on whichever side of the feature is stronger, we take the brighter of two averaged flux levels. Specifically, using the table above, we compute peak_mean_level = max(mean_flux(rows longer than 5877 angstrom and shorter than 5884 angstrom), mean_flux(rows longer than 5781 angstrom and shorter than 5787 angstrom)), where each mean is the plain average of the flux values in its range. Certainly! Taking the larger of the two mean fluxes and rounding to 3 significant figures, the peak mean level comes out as 12.5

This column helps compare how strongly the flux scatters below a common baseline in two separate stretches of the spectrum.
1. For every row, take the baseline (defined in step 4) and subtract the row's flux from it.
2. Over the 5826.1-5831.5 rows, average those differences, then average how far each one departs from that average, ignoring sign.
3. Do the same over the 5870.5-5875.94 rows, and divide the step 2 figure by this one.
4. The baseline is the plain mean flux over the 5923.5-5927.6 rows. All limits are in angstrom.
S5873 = 1.0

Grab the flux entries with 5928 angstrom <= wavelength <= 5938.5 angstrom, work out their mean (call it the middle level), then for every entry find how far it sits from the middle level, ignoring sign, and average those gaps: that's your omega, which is 0.24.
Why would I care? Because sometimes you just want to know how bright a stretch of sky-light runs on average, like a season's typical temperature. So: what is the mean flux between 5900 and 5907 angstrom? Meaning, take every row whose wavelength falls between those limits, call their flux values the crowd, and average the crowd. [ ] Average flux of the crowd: 12.4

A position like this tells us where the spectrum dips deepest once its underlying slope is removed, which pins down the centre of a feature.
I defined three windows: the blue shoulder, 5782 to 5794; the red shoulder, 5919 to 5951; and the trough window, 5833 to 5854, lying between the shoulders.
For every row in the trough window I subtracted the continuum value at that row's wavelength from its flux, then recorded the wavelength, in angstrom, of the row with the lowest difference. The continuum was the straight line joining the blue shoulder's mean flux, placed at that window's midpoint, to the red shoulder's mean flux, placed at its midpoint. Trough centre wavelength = 5834.82 angstrom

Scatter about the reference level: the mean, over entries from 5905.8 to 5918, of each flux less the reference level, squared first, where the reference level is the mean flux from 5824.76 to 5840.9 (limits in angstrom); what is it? 0.20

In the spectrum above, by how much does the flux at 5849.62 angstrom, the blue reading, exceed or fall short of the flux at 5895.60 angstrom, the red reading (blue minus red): 6.0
